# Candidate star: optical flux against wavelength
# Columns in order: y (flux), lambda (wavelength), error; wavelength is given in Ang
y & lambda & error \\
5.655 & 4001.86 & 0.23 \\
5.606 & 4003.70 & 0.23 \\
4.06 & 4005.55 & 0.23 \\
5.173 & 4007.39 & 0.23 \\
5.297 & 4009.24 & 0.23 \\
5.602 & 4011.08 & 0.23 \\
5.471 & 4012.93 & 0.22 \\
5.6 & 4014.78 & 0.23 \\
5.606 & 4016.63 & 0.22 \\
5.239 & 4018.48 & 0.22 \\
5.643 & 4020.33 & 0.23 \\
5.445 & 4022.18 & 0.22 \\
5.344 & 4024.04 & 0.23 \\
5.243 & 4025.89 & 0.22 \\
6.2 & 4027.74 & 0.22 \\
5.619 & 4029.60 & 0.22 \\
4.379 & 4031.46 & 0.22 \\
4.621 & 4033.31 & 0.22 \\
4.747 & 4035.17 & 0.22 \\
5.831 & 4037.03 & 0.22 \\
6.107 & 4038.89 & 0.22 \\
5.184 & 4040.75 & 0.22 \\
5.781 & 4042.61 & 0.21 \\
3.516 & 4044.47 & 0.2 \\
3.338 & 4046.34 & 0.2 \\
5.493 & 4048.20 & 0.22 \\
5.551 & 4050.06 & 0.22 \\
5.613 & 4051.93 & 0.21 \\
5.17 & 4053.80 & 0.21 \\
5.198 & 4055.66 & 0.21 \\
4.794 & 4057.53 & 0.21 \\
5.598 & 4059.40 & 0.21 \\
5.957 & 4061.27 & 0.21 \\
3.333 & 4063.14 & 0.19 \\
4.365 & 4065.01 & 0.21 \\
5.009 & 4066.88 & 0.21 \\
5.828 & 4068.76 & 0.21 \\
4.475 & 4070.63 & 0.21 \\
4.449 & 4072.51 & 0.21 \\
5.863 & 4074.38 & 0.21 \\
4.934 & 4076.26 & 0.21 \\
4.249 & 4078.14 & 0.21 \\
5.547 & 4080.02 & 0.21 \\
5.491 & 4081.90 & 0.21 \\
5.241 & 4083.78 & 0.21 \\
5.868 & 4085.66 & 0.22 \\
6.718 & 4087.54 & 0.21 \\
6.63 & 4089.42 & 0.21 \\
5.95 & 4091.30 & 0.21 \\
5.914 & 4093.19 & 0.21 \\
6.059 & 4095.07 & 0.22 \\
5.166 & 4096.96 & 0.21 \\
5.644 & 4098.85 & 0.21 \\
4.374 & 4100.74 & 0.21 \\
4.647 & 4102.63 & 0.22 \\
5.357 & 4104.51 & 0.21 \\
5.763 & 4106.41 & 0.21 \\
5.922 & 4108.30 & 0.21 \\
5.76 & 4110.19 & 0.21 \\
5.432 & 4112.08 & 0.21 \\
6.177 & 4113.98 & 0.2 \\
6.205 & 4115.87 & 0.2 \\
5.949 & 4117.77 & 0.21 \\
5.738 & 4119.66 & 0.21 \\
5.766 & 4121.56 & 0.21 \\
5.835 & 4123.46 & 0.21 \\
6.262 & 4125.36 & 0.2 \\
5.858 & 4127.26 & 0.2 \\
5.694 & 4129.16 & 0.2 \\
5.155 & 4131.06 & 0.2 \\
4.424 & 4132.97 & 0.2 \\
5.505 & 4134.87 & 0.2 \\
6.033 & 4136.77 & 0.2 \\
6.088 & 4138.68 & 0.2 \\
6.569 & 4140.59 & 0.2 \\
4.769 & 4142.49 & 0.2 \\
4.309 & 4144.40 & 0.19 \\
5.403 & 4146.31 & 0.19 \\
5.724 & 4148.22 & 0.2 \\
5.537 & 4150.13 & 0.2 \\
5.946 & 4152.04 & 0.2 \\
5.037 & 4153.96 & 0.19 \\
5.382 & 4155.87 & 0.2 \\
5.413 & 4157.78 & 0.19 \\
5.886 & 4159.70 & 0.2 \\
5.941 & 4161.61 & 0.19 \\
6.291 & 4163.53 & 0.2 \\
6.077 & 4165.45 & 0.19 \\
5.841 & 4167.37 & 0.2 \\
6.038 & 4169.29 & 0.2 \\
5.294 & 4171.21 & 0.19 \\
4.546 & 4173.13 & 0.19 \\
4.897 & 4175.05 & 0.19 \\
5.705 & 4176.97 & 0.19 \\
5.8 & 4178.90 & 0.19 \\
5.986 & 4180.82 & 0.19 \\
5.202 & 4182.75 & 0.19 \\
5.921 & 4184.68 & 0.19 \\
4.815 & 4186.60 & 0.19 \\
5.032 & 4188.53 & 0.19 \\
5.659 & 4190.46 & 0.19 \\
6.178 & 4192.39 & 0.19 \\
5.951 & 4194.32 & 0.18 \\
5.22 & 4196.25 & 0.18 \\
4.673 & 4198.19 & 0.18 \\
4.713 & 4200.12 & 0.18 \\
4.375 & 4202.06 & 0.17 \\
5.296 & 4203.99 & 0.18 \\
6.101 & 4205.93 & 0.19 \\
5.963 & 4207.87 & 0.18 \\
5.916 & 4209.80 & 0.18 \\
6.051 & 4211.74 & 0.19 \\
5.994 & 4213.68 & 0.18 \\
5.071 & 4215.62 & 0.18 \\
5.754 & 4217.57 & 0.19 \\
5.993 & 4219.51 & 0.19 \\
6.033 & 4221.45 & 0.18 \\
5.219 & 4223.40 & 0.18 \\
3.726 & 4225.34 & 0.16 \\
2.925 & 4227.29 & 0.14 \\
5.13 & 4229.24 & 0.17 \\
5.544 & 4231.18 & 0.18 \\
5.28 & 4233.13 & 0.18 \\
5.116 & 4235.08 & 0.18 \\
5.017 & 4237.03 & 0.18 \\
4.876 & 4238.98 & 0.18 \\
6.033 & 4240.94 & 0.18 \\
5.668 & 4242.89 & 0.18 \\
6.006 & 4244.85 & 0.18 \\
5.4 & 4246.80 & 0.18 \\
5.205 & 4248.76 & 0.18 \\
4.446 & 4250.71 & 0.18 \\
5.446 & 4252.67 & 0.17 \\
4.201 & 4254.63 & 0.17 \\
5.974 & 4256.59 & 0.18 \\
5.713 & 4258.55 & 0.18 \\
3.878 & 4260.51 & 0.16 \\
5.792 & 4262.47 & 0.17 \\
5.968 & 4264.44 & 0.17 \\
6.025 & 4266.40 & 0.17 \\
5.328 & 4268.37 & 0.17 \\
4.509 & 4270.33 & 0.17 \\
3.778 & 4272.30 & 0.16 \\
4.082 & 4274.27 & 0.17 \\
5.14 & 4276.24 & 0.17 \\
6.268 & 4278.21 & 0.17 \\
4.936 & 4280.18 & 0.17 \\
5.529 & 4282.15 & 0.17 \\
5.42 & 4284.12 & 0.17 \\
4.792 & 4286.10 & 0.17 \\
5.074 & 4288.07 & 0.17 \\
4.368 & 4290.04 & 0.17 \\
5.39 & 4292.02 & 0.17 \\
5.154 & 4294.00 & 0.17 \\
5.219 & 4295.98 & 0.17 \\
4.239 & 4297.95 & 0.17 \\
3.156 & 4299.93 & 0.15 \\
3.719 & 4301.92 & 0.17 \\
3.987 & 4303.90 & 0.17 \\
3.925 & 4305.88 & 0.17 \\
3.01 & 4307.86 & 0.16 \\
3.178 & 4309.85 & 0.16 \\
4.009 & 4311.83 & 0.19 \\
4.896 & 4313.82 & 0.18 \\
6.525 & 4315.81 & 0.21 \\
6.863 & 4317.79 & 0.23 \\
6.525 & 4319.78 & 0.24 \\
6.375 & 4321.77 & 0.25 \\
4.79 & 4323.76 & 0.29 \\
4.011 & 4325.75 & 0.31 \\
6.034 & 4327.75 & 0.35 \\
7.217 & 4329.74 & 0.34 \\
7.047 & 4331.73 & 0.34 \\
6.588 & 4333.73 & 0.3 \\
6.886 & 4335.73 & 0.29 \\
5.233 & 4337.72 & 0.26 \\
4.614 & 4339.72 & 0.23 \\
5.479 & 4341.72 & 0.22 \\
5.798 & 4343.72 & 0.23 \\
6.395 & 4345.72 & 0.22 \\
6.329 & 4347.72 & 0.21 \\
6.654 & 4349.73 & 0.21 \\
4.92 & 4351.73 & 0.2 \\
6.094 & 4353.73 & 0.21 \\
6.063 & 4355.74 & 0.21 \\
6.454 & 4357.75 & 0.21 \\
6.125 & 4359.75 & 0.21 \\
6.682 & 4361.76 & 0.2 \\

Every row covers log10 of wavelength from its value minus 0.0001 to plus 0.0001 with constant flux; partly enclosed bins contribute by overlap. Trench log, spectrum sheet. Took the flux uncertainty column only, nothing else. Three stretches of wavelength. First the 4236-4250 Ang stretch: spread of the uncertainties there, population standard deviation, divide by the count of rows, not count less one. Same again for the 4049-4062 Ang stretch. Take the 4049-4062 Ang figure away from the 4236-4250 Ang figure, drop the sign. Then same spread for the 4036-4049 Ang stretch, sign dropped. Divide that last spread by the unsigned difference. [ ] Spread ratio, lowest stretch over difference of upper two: 2.5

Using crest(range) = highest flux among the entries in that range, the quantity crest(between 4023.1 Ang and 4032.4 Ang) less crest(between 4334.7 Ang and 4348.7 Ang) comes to -0.7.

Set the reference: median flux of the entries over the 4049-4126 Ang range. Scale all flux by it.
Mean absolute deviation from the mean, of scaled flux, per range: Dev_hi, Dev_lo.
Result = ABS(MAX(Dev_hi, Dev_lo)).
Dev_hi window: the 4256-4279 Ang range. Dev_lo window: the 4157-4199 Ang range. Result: 0.14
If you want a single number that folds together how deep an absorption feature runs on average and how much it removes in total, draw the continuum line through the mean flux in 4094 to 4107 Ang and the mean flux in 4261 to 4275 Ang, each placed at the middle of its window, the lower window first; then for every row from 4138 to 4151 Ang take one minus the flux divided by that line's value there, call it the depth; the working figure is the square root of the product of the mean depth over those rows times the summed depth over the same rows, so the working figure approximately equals 0.13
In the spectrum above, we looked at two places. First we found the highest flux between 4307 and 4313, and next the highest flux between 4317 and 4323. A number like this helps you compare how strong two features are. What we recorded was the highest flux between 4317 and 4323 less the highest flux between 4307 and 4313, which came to 2.9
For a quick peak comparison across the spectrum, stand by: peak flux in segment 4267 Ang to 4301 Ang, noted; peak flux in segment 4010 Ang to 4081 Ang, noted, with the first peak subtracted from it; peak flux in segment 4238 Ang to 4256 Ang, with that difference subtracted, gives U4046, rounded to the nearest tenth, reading 6.1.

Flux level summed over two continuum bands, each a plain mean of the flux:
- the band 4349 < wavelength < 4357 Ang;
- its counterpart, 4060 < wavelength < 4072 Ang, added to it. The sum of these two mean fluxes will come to 10.8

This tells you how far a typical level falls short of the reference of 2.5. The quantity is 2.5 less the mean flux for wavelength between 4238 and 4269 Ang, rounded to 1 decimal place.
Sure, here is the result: -2.9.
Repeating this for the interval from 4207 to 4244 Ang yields -2.8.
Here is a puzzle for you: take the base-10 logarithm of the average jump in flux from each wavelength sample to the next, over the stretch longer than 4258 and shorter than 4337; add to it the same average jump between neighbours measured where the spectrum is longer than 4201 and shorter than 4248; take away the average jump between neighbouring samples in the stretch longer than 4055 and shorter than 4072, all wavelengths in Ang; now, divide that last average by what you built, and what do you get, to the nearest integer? -2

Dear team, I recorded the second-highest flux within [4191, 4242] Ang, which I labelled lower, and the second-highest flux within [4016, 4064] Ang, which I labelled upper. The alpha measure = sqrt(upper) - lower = -3.6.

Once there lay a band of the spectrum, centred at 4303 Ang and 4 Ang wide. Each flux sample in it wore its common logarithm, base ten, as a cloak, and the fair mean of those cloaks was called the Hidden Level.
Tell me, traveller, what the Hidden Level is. 0.59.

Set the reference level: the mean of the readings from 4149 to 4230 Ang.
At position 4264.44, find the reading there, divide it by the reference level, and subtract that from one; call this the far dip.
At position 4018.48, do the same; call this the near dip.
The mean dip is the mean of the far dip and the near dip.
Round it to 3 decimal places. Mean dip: -0.030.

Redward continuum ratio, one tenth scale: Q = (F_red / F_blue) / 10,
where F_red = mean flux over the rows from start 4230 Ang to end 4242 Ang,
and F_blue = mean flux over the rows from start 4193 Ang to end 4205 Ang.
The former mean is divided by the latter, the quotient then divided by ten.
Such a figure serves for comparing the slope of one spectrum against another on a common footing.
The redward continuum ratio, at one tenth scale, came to 0.105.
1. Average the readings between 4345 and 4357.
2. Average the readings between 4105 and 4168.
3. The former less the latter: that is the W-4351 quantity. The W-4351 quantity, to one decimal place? 0.4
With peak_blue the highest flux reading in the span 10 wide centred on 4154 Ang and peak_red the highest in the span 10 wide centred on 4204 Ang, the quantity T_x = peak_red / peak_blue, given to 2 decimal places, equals 1.03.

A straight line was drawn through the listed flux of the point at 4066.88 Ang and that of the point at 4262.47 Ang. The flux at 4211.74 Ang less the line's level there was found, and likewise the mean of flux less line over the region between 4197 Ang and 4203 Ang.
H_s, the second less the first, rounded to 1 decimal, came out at -1.4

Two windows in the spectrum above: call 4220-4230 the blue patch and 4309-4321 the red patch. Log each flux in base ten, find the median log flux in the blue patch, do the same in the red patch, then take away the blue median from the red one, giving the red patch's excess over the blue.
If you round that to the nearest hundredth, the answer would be 0.04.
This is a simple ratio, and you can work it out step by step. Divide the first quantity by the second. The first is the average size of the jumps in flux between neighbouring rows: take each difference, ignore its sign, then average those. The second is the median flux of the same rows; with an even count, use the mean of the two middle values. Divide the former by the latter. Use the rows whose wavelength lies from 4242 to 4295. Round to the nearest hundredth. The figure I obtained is 0.14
